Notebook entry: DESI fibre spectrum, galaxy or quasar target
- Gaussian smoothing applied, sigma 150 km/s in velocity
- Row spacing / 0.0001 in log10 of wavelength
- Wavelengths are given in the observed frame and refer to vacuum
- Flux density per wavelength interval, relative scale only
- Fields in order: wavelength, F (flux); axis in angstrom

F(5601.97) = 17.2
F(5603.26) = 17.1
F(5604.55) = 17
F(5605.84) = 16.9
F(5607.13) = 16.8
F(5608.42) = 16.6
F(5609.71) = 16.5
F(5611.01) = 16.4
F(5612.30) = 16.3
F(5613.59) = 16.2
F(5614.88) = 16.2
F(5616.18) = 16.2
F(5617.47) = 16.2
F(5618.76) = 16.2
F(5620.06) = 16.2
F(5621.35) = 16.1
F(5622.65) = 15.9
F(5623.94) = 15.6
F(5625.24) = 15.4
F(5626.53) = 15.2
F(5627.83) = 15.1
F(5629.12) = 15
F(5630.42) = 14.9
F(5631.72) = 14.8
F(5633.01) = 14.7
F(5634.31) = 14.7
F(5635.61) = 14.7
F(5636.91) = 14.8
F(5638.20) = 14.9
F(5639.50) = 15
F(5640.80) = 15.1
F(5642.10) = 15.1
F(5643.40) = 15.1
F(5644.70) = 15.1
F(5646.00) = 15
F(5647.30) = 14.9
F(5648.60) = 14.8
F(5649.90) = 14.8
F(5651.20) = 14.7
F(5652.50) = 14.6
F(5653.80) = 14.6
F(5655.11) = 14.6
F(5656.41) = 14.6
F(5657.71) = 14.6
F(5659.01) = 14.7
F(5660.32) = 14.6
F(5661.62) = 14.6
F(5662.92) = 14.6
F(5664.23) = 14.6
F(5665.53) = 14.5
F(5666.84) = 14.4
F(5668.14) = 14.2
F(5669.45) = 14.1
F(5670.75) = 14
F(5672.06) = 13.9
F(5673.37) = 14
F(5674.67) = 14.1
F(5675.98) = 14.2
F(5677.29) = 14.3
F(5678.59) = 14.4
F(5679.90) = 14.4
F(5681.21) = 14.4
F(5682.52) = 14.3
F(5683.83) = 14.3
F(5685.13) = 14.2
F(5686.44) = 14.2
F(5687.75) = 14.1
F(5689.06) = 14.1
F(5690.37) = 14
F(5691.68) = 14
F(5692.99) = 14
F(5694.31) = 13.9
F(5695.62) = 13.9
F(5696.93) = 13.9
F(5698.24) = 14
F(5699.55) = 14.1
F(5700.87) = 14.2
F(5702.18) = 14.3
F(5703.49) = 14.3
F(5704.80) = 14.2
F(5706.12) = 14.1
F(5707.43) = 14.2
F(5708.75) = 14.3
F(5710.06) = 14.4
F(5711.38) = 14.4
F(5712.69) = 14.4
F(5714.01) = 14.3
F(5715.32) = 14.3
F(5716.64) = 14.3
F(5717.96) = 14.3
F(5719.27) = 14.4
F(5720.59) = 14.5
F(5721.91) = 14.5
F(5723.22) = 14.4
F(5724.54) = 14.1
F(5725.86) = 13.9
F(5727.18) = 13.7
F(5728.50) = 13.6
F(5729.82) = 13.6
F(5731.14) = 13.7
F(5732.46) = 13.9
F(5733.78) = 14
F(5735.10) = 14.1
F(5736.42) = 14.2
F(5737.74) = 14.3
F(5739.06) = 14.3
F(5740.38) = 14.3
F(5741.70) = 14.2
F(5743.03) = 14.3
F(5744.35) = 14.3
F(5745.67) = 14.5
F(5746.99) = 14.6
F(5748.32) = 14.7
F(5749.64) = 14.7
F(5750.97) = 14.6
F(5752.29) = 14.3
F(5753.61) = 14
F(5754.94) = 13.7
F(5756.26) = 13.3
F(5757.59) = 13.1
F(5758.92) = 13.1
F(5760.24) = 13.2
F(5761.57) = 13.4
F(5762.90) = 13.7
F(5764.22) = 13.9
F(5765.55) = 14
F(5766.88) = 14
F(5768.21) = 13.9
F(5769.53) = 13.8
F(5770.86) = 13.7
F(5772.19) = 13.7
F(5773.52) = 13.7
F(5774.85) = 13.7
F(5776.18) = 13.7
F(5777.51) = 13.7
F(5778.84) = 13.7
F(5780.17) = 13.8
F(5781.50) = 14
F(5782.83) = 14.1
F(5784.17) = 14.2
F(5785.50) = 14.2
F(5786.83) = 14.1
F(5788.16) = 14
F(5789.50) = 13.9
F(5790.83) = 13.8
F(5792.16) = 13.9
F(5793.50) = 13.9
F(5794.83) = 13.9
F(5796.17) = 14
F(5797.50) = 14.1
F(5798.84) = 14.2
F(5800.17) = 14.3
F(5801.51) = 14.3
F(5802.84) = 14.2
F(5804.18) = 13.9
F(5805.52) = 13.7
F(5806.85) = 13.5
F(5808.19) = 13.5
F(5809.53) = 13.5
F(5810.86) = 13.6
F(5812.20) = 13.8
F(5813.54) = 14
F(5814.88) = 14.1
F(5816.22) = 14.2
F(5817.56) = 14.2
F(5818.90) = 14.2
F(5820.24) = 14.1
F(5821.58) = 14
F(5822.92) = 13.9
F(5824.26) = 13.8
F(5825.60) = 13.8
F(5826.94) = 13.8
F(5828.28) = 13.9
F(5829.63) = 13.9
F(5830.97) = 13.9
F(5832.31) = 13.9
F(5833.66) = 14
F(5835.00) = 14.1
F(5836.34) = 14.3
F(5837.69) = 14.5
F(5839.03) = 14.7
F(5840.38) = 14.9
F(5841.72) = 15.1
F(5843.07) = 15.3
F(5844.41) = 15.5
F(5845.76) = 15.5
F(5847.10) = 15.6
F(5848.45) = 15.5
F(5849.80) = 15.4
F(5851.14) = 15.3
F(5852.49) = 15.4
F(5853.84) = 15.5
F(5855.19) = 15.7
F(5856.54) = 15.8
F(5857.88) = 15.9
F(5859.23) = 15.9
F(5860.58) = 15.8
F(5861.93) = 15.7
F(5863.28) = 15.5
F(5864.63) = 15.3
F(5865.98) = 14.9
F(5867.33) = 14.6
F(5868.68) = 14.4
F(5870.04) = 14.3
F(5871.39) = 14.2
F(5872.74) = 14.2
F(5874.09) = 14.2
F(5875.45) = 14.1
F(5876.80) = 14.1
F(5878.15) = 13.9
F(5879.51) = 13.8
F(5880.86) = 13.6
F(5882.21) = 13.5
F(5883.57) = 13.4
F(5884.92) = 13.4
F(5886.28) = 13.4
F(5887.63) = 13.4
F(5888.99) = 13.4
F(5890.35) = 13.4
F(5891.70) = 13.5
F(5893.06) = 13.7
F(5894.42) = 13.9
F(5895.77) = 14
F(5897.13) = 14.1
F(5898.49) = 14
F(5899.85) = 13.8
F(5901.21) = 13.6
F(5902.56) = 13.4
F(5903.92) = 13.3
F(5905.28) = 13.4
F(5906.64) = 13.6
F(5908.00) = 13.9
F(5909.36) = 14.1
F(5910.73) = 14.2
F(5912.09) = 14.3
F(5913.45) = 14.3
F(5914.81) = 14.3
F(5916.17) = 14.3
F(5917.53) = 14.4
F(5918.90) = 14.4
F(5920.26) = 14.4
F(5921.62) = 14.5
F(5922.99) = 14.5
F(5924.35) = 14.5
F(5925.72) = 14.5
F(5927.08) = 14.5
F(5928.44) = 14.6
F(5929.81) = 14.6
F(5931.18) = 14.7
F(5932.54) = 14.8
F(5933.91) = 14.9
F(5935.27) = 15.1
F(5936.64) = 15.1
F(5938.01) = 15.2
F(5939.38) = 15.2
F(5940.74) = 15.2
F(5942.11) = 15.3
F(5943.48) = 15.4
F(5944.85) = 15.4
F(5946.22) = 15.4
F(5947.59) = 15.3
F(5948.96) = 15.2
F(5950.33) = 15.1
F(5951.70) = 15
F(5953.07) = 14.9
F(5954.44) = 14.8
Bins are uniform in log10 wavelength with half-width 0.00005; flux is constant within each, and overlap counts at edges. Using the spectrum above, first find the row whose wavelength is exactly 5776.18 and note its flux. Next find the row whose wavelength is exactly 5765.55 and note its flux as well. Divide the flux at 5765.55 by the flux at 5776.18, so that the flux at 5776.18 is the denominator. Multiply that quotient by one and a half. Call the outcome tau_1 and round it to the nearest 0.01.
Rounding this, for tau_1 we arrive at 1.53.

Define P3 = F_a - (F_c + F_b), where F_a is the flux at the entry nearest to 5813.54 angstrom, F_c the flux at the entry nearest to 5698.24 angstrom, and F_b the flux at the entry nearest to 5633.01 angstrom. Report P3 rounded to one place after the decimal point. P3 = -14.7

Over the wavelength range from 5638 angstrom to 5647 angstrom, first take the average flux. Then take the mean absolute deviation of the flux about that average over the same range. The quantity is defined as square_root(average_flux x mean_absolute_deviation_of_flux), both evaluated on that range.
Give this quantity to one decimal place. 1.0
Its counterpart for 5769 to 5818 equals 1.7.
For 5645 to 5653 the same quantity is 1.2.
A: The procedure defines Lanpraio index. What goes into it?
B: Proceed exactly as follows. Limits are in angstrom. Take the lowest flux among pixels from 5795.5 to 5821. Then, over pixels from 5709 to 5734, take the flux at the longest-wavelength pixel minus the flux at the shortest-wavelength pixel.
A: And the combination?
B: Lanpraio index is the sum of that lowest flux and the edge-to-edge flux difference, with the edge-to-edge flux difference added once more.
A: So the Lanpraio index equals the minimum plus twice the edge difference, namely 12.7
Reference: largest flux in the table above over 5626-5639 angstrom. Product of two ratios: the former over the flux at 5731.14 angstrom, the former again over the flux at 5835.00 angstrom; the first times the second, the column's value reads 1.20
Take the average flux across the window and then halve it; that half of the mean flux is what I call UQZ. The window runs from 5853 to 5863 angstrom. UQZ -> 7.9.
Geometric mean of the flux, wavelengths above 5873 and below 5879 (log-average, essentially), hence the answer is 14.1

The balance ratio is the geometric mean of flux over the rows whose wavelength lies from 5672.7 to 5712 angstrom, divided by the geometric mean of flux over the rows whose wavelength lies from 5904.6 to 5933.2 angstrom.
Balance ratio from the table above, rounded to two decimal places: 0.99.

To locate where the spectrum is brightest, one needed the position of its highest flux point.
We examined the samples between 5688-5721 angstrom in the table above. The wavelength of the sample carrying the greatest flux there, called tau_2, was 5720.59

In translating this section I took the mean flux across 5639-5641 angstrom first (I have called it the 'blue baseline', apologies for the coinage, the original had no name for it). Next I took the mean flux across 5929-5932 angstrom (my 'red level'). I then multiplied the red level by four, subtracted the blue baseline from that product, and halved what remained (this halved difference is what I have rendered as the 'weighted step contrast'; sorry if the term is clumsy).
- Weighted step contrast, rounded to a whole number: 22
